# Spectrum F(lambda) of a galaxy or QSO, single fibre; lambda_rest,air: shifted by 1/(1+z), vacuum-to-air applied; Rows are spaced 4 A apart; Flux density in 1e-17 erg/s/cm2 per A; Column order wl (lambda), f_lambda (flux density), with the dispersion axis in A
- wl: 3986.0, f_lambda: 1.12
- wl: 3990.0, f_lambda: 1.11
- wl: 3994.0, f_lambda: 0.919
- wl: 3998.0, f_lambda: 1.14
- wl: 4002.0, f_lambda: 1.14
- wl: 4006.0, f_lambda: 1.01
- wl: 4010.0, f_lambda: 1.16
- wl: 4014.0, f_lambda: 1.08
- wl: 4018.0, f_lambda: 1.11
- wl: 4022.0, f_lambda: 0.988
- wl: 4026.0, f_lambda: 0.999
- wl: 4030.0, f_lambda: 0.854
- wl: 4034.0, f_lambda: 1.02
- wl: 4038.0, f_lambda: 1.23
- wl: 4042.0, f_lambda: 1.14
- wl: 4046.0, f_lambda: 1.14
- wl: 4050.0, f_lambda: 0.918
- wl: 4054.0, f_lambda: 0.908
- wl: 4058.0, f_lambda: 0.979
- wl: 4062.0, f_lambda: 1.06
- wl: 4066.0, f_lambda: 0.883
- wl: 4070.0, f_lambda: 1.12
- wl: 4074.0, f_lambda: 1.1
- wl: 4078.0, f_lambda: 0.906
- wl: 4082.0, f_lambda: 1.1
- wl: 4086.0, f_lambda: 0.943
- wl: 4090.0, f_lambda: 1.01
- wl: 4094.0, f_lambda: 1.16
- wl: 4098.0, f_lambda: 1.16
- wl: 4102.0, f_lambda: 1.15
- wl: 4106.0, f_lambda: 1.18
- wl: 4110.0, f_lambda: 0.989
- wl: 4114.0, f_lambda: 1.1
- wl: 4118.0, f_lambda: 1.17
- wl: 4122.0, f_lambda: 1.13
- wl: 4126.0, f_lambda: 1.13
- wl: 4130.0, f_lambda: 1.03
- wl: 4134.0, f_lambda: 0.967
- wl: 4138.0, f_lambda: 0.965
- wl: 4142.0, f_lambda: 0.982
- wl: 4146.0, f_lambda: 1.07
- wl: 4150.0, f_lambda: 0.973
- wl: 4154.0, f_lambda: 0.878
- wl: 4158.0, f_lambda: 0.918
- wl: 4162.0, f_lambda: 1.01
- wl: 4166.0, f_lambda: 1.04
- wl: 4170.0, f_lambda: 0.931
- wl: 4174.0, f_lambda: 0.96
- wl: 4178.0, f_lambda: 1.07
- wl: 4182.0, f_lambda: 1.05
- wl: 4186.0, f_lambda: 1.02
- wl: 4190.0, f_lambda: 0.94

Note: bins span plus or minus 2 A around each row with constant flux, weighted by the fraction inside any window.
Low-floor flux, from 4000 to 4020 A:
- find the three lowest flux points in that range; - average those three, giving 1.07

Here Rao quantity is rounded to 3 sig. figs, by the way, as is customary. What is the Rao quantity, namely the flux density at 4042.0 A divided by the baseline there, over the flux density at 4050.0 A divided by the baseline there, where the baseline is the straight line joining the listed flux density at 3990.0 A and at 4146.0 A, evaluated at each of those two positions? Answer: 1.24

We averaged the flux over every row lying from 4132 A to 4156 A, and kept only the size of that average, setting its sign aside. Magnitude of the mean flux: 0.97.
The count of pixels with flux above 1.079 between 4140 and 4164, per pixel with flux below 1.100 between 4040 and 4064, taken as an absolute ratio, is 0.0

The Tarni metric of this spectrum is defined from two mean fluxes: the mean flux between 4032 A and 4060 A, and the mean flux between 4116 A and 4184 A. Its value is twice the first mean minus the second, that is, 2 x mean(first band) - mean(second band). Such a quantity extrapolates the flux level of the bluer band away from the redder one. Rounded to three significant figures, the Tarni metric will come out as 1.08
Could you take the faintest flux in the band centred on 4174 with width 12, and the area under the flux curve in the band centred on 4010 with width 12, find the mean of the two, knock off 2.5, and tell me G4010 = 4.5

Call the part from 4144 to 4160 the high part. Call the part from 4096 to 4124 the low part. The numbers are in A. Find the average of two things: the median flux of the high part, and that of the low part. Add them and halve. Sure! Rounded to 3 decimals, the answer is 1.048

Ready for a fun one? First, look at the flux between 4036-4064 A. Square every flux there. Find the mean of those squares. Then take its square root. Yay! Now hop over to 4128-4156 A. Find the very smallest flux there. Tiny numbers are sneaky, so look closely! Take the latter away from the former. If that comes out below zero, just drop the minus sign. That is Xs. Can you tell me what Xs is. 0.18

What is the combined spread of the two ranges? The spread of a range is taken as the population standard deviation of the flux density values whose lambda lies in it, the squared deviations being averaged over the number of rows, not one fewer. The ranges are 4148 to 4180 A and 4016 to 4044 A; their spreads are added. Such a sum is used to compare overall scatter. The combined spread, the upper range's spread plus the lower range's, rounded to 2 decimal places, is 0.17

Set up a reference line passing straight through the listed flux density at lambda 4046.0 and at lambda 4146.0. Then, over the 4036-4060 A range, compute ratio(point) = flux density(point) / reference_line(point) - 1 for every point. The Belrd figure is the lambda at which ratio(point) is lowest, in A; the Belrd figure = 4054.0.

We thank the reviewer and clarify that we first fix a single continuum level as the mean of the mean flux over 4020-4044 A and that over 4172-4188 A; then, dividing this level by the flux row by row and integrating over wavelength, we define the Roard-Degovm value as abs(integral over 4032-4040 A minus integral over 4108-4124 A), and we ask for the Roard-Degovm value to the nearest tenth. 7.7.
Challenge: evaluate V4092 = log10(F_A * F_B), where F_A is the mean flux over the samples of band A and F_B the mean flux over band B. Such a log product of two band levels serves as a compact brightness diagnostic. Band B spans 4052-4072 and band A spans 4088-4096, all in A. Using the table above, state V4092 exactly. 0.031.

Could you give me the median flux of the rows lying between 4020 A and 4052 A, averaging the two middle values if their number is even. 1.01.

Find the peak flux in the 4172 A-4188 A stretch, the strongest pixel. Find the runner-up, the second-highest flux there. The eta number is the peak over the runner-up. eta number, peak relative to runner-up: 1.02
